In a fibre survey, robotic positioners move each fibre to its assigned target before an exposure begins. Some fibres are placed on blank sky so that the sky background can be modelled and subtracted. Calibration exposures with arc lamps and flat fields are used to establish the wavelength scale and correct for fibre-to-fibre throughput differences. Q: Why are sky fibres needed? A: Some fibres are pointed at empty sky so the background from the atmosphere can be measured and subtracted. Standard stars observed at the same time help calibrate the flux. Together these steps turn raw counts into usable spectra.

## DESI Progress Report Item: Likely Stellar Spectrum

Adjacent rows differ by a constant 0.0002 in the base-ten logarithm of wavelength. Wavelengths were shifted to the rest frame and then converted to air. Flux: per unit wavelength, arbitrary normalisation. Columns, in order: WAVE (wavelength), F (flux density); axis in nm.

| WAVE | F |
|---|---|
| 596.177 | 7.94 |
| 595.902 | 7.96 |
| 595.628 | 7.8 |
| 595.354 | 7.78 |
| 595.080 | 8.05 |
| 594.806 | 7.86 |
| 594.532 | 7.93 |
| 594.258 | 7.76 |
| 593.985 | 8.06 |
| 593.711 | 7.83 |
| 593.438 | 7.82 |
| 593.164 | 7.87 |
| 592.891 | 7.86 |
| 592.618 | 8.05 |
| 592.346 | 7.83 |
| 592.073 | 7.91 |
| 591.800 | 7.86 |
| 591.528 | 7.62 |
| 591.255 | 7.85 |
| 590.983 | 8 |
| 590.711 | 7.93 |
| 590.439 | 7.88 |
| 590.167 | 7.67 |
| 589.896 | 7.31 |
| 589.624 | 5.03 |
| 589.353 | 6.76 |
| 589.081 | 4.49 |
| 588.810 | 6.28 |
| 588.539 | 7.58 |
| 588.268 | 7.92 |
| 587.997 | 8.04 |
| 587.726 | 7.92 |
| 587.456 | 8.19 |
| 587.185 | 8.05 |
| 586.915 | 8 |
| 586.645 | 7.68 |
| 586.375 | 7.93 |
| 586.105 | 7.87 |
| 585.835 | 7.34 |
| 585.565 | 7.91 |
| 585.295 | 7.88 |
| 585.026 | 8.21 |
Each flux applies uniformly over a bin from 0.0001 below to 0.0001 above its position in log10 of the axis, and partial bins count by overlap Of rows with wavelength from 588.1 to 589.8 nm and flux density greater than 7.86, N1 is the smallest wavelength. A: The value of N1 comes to 588.268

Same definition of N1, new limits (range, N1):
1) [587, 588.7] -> 587.185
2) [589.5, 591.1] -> 590.439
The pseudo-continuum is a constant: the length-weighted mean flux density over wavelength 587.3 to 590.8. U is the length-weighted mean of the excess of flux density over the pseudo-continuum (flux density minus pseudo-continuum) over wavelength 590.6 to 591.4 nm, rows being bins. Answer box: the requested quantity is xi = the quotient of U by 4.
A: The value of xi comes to 0.194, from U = 0.78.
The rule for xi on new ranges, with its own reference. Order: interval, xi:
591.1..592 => 0.161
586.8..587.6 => 0.233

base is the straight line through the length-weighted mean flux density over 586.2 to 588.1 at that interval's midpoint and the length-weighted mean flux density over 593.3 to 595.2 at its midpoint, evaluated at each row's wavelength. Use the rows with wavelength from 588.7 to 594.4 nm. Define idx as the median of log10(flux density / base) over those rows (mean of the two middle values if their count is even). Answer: -0.004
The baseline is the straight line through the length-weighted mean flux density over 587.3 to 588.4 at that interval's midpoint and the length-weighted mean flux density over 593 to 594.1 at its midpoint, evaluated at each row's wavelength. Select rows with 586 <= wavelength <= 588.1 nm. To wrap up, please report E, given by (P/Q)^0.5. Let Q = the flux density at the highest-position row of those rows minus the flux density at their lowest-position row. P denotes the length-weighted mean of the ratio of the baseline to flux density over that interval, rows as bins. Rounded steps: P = 1.01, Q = 0.17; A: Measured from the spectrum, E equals 2.4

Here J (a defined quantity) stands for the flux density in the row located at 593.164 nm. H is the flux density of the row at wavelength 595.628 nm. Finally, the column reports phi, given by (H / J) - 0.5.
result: 0.491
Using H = 7.8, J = 7.87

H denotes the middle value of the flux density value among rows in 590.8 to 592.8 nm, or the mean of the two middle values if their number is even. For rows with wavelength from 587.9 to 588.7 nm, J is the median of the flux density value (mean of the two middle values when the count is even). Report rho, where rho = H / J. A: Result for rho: 0.99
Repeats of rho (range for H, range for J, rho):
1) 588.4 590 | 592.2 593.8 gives 0.83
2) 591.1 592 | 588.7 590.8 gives 1.12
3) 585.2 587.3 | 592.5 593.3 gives 1.00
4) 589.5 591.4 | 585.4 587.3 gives 0.99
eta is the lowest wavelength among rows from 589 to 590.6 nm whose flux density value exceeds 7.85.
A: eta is 590.439 nm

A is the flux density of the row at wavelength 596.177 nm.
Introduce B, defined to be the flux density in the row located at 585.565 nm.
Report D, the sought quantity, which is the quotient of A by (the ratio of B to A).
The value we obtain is 8.0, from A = 7.94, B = 7.91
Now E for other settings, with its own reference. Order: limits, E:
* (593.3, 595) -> 5.0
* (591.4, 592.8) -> 1.5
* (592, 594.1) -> 2.6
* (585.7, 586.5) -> 1.3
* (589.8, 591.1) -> 1.2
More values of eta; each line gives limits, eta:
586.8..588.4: 586.915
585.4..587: 585.565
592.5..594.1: 592.618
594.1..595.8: 594.532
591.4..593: 591.800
